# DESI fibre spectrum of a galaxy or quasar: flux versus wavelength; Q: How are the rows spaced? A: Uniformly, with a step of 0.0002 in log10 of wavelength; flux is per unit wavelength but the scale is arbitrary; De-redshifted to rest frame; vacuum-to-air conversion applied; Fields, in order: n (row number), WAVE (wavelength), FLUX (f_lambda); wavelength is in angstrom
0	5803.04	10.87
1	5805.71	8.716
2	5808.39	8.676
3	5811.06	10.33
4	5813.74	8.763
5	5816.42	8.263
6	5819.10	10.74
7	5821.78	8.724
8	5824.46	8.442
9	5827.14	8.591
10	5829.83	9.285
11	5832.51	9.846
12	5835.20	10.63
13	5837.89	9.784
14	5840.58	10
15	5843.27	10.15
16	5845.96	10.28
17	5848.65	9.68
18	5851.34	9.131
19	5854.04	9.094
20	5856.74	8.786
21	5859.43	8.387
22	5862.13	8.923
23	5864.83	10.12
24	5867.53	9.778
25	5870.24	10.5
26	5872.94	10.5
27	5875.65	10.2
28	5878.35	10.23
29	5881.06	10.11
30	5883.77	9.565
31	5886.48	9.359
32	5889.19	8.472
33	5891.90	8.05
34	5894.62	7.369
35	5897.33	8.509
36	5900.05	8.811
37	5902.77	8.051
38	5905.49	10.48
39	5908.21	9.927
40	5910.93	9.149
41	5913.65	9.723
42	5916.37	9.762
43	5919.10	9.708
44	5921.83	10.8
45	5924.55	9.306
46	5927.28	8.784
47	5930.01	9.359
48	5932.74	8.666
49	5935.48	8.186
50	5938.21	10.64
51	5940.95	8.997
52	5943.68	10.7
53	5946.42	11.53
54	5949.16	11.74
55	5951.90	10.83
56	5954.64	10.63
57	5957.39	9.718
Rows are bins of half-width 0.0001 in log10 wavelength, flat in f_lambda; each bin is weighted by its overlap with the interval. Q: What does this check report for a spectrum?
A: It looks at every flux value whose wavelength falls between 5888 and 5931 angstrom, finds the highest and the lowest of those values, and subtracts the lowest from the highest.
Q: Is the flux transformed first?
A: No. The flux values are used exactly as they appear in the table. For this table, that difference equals 3.4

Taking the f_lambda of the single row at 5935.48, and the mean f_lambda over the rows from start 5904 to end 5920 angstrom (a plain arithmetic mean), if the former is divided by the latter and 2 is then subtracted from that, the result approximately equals -1.2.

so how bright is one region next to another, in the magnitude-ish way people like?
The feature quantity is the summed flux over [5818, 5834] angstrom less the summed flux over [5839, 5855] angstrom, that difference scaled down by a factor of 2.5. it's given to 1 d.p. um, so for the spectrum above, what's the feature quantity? -1.1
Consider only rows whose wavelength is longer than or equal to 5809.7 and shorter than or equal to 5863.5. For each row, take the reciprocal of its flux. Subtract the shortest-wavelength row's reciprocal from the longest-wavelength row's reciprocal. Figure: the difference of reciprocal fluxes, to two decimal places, 0.02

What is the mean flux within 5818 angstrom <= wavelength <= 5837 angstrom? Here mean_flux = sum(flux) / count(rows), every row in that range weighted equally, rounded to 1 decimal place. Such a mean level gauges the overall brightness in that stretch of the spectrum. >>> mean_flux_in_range 9.5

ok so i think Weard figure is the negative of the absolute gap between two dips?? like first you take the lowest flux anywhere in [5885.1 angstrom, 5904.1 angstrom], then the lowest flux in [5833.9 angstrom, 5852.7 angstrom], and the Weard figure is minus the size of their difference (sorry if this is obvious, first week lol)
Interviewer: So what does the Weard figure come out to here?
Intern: -1.8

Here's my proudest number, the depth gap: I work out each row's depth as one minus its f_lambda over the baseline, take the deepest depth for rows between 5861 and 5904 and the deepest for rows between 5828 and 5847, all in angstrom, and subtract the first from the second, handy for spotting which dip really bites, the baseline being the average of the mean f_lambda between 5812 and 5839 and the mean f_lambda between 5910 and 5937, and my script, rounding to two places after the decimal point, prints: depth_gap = -0.21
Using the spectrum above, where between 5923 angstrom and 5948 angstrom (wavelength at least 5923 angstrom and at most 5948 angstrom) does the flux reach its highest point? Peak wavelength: 5946.42 angstrom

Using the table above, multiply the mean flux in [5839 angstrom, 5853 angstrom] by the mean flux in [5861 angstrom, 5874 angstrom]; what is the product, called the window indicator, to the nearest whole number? 98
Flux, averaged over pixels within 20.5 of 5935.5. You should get 9.98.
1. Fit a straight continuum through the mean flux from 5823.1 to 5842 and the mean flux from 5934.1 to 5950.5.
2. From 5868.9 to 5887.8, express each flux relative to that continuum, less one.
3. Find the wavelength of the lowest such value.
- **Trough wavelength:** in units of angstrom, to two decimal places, 5886.48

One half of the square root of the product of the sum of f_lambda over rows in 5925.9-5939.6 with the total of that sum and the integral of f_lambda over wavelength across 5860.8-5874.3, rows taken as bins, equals 45.3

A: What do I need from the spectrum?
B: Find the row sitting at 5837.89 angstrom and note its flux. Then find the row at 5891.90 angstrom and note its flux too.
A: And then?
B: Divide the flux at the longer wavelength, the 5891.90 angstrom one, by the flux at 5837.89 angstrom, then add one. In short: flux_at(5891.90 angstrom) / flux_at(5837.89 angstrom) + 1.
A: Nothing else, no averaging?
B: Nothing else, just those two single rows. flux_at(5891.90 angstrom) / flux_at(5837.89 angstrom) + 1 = 1.82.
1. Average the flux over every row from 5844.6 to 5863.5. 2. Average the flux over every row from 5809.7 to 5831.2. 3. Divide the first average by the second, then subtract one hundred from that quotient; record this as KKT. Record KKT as -99.0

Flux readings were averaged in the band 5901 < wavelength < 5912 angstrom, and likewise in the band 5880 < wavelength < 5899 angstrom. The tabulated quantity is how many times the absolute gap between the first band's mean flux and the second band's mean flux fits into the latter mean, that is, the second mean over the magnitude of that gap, 14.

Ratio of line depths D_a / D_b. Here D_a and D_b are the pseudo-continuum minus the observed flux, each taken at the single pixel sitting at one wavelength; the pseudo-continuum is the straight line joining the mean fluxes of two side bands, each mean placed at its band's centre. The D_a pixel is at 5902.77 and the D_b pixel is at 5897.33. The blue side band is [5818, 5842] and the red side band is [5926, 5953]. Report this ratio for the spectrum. 1.4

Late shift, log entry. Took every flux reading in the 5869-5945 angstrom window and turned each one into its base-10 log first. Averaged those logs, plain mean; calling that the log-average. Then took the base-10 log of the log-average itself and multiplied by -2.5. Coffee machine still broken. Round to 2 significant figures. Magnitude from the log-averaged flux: 0.031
